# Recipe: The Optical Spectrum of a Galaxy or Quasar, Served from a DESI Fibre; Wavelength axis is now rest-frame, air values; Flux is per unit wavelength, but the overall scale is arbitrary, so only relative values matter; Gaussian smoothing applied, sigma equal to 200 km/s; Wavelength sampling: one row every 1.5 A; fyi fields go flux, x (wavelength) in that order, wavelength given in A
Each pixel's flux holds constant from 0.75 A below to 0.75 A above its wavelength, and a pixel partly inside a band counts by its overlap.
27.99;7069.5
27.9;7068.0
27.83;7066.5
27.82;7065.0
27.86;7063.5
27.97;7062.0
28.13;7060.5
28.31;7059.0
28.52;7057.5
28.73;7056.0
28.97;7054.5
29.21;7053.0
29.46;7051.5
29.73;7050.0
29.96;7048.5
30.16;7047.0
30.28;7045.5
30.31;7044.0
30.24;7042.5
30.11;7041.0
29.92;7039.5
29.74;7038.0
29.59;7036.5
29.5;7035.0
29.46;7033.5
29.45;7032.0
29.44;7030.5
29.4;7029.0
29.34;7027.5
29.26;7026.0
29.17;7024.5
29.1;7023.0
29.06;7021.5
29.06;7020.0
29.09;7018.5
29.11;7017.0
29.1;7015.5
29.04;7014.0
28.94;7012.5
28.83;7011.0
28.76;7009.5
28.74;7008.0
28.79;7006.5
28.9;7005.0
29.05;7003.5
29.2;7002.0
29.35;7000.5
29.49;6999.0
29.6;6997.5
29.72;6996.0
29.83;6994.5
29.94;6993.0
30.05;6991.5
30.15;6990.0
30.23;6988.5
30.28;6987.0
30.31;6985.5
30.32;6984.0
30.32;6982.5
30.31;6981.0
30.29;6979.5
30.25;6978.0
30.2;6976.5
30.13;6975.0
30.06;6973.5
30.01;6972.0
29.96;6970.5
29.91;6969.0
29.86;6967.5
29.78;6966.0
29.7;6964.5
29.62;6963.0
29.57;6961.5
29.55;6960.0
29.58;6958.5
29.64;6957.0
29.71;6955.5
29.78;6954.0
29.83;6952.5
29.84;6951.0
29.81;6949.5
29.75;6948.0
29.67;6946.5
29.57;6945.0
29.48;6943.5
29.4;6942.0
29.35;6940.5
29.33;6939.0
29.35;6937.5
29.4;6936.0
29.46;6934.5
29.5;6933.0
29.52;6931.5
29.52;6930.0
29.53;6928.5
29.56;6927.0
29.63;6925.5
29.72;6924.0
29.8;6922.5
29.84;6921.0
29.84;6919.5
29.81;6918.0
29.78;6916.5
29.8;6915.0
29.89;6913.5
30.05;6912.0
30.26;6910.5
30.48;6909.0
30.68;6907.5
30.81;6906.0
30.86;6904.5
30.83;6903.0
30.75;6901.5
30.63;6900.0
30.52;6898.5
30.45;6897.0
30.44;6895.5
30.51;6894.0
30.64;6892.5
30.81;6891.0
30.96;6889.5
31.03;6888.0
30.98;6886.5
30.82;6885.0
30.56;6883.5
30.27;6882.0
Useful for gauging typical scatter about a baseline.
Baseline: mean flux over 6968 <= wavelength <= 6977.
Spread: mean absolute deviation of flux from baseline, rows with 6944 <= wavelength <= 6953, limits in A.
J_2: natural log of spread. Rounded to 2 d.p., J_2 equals -1.20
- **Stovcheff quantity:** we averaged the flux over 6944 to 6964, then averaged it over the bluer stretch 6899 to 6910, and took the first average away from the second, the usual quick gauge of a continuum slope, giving 1.0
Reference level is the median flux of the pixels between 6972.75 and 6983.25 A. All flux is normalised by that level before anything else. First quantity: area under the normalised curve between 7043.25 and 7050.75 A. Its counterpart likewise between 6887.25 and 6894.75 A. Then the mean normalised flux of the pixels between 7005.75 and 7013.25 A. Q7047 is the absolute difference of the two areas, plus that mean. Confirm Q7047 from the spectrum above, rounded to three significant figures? 1.13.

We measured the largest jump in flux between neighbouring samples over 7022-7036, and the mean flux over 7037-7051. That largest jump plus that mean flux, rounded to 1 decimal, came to 30.1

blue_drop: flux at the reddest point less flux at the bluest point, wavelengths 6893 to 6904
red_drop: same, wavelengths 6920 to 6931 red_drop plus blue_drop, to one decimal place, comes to 0.0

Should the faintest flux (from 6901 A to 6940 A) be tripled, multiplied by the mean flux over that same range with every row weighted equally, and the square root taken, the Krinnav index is 51.3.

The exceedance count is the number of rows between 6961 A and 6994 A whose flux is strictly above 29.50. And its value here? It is 22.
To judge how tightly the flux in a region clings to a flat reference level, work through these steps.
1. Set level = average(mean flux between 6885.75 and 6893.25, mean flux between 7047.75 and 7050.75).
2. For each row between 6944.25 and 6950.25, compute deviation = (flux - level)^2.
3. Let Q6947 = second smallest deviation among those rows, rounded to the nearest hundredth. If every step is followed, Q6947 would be 0.38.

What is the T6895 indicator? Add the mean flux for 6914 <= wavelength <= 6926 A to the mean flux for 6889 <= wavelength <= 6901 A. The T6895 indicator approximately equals 60.4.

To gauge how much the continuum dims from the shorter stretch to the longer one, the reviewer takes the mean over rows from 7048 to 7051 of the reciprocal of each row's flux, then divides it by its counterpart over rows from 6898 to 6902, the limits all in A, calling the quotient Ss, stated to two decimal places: 1.03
